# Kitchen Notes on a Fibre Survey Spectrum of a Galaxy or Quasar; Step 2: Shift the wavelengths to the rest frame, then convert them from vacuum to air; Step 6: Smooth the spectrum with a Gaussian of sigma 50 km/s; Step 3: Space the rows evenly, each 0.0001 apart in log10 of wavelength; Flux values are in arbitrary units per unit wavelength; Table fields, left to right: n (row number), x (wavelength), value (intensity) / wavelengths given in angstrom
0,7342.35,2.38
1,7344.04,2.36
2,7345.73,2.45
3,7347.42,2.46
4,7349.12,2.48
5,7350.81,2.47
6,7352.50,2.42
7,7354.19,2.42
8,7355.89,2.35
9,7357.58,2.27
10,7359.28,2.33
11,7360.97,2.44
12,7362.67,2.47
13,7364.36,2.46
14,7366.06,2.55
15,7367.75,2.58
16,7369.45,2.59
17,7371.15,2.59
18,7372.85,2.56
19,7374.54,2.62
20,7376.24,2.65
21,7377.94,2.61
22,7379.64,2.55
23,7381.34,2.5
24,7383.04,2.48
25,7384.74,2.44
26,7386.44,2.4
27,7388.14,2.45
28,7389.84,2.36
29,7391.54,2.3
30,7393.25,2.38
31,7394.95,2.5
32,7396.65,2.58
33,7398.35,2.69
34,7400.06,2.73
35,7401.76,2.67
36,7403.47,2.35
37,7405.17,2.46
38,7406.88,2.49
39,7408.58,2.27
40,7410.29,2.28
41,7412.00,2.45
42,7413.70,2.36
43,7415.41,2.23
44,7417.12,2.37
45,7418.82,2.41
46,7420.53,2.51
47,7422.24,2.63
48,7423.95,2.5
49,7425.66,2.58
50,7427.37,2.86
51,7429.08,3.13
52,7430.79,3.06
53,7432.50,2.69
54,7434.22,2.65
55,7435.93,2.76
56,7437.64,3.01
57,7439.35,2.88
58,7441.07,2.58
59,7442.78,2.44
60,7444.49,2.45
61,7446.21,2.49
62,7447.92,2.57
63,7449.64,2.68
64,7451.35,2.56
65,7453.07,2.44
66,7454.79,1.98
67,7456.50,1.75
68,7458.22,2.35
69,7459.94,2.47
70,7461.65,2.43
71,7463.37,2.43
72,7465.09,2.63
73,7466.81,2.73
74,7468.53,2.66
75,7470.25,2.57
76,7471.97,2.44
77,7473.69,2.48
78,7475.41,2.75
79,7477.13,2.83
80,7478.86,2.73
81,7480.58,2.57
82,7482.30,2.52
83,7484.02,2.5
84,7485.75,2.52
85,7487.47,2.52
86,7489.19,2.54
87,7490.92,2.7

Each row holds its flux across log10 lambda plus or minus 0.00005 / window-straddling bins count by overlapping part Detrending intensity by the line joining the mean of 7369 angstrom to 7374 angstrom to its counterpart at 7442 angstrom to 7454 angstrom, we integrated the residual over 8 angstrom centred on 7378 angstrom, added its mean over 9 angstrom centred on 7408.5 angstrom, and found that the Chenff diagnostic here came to -0.1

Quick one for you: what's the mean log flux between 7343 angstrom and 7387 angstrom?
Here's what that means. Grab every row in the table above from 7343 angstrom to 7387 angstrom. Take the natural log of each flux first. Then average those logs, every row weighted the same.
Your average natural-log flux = 0.91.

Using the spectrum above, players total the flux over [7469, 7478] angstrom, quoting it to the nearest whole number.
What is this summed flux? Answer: 13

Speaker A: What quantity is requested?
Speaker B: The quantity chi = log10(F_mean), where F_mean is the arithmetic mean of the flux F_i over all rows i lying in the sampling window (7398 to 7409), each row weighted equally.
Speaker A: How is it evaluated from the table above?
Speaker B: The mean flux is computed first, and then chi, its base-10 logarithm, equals 0.402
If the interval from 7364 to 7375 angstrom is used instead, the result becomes 0.409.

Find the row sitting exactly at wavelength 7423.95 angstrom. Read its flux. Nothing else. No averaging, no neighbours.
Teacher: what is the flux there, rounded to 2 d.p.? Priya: 2.50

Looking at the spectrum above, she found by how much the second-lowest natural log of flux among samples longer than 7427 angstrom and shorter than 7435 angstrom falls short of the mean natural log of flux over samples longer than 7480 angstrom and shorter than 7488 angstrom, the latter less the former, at -0.063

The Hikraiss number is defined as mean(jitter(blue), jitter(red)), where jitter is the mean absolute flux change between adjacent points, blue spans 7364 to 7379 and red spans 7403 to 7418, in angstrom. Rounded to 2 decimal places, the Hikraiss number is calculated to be 0.07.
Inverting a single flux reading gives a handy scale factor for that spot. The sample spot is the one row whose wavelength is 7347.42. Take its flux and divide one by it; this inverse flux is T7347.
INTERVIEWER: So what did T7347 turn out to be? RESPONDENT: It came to 0.407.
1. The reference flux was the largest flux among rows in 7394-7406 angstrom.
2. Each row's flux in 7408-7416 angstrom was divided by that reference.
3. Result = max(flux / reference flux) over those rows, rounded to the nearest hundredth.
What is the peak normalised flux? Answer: 0.90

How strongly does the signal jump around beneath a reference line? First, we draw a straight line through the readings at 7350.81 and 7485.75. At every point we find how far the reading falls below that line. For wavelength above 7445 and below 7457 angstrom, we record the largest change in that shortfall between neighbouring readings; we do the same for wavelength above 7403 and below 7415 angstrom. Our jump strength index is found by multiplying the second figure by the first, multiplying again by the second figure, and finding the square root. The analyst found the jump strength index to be 0.15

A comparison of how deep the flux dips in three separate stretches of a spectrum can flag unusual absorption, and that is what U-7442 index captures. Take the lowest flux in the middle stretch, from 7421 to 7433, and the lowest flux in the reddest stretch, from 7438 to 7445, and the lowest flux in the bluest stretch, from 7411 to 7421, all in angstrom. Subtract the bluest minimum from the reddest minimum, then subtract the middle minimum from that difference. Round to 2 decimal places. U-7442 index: -2.29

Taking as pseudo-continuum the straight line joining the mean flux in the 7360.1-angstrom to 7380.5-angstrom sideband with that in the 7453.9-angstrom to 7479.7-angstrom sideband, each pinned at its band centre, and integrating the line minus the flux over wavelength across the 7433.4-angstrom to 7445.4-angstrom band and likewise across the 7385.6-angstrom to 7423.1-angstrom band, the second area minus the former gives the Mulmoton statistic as 5.2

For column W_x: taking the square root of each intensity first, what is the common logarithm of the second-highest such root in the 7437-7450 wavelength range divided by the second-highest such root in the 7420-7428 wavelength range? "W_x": 0.020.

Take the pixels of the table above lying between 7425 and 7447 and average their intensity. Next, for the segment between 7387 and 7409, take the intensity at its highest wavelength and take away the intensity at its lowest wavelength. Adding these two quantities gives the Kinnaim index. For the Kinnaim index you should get 2.56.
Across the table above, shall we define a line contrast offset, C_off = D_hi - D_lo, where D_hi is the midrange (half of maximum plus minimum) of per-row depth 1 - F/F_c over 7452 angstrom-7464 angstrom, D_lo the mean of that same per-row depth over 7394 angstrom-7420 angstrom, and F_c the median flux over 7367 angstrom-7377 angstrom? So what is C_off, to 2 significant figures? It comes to 0.13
